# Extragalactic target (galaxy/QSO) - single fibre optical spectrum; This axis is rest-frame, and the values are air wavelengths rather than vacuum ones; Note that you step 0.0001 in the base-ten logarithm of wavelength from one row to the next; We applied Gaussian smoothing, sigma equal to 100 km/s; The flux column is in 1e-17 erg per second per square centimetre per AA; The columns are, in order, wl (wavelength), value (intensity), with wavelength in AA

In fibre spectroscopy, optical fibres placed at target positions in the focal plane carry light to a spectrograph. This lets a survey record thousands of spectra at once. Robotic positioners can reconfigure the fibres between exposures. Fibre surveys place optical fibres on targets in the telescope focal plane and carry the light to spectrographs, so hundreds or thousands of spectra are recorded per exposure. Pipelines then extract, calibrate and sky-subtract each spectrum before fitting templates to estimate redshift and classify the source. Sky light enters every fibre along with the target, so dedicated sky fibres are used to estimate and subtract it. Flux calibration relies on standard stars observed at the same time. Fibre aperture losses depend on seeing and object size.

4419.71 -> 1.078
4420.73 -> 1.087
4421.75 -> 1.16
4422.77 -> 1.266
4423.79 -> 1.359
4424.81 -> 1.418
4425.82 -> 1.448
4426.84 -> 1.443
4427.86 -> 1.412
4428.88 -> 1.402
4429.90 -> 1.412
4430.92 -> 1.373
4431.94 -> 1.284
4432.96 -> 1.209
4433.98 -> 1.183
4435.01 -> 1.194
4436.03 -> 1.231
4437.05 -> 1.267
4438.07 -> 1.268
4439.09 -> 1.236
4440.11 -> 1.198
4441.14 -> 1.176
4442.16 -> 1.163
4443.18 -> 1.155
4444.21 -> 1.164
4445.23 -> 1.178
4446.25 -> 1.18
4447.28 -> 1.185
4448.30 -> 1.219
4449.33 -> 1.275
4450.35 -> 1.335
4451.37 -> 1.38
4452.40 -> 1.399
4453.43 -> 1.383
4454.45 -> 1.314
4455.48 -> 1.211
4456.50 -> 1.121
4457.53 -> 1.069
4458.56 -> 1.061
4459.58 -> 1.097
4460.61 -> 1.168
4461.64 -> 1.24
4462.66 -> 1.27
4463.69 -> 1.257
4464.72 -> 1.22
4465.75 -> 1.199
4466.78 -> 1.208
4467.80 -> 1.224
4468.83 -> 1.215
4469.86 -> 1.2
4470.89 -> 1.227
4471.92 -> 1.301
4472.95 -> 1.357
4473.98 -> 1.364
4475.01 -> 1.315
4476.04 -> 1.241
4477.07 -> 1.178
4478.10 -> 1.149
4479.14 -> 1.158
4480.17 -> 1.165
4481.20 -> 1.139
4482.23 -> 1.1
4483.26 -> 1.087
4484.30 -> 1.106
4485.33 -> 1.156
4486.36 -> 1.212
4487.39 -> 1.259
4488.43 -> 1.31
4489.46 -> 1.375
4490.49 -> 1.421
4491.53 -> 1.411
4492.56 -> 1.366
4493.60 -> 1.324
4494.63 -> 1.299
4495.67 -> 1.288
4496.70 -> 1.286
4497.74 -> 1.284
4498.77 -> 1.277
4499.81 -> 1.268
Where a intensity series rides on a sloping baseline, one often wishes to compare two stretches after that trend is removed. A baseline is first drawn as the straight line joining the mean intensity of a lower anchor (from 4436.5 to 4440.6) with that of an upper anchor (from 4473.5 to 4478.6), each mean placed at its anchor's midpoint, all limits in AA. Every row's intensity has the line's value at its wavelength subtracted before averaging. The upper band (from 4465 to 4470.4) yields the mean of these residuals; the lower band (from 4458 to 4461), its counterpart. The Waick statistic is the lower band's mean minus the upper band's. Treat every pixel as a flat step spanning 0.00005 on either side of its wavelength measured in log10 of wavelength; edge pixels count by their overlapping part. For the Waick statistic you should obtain -0.10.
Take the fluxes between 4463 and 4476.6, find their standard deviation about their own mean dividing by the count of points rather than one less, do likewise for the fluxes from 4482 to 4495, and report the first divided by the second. 0.5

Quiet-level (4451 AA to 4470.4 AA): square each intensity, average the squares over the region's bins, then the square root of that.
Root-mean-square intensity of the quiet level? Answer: 1.23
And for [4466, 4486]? 1.21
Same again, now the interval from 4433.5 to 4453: 1.23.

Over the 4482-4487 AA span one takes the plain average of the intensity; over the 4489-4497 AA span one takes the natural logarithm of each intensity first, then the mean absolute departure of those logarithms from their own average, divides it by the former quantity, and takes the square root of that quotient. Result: 0.18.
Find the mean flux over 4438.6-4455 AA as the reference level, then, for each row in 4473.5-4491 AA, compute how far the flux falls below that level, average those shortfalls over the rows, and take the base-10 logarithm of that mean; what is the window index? -1.58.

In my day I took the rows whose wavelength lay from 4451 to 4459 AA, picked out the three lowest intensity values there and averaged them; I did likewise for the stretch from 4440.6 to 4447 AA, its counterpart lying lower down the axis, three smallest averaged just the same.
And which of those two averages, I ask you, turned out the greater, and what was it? 1.16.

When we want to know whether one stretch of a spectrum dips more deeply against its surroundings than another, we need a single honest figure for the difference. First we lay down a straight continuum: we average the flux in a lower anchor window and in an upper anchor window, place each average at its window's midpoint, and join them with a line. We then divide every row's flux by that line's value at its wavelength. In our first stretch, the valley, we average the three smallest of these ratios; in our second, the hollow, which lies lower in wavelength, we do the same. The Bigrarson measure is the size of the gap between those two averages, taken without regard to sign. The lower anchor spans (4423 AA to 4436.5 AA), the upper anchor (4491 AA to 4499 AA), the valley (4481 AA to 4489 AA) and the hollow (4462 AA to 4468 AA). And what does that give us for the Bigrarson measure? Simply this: 0.081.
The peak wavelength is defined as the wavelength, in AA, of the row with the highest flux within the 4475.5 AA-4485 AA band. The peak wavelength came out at 4476.04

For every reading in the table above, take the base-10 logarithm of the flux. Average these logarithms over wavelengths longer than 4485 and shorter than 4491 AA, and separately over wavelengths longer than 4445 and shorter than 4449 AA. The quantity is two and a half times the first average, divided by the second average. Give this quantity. 3.6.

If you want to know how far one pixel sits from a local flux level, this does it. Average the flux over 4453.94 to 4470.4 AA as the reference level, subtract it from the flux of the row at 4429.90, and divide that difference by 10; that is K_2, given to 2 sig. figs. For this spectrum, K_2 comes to 0.022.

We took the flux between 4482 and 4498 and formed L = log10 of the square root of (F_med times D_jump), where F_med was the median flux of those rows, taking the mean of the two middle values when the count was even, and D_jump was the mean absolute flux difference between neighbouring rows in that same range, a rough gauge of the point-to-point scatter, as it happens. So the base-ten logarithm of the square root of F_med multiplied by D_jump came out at -0.691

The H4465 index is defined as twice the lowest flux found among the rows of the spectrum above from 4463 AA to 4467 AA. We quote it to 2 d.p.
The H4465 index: 2.40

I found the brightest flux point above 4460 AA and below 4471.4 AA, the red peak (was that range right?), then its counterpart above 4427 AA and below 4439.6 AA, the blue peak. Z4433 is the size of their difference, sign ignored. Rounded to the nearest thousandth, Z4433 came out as 0.142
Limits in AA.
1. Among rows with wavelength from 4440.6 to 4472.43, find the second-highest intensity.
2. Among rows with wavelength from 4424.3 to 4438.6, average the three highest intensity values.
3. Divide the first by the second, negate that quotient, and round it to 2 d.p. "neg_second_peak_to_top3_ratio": -0.96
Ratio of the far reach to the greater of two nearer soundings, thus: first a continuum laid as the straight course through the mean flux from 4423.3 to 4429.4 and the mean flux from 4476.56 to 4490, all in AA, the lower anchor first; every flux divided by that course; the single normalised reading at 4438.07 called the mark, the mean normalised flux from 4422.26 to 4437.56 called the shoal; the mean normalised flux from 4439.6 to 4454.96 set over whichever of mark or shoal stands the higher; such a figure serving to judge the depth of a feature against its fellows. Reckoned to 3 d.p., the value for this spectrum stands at 0.991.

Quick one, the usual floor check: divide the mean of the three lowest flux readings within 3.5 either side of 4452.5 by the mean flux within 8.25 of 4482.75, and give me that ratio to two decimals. 1.05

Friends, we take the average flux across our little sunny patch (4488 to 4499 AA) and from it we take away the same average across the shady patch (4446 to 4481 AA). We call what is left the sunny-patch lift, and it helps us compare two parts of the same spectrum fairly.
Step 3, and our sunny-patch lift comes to 0.10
